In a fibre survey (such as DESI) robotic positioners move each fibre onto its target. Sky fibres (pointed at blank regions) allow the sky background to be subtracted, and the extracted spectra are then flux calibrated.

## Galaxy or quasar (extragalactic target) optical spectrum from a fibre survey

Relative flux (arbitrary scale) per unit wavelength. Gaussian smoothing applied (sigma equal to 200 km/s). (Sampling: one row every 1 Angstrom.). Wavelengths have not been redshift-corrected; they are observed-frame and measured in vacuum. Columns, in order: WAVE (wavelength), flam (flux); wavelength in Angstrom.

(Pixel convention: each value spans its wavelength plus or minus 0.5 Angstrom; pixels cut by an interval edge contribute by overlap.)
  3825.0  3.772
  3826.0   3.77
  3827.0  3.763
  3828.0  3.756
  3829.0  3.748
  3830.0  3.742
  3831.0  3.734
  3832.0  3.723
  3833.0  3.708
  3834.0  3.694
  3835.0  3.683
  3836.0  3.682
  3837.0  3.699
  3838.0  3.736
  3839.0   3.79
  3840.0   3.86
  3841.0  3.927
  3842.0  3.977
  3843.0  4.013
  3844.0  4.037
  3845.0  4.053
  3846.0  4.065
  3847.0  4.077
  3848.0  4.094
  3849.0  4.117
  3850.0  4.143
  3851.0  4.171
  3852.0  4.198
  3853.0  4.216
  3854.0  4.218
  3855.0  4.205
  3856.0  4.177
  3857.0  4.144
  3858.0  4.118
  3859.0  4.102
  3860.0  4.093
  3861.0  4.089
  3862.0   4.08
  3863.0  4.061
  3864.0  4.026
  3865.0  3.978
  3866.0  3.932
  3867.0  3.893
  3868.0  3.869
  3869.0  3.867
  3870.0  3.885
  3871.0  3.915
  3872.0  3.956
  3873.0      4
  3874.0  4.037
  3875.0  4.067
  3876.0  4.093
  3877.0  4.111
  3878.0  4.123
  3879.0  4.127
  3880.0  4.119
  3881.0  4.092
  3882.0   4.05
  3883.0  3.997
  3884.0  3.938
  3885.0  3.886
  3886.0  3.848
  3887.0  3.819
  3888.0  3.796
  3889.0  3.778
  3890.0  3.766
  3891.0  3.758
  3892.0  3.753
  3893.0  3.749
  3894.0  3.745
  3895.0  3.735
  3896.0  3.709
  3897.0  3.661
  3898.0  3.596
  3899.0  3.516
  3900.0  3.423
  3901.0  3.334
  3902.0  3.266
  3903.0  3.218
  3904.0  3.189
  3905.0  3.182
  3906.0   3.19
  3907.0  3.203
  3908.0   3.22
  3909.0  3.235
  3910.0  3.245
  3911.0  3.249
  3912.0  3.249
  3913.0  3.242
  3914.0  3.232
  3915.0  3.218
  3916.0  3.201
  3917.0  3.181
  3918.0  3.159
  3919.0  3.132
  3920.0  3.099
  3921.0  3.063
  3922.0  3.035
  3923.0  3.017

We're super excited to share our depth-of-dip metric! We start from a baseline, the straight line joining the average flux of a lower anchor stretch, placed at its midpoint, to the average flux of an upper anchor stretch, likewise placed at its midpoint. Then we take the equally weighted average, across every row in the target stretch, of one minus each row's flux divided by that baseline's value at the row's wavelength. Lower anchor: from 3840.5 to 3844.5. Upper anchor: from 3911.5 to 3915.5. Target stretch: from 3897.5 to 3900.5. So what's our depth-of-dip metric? -0.036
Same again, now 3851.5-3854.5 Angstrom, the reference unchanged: -0.086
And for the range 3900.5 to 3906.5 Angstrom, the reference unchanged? 0.033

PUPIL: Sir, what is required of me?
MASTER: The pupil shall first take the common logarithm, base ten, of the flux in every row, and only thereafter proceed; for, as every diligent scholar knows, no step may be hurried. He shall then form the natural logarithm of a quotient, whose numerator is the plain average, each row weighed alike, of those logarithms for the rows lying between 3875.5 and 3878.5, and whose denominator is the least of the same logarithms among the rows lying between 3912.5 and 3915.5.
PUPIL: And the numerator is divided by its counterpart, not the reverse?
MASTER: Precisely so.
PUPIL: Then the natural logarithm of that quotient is 0.19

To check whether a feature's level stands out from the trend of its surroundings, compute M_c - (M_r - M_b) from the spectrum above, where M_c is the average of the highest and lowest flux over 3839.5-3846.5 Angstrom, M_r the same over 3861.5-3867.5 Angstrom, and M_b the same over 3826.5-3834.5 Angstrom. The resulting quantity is 3.70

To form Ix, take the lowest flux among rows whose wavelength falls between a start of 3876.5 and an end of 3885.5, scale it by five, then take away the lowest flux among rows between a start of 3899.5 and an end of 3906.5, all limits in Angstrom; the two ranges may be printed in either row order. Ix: 16.2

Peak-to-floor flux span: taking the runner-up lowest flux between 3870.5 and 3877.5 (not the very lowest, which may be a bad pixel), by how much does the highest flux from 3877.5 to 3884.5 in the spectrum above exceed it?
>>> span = 0.17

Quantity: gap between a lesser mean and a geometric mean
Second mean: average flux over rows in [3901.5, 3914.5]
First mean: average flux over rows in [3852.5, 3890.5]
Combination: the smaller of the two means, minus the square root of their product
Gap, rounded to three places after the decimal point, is -0.372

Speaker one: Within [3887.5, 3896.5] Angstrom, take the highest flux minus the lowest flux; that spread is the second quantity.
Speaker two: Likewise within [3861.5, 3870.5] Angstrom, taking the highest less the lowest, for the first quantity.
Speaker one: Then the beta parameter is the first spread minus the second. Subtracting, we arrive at 0.13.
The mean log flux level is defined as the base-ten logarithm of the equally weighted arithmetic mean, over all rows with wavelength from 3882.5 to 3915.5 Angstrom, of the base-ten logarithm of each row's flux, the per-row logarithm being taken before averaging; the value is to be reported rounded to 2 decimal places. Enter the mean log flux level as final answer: -0.26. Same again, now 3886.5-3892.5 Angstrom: -0.24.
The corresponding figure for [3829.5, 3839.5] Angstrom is -0.24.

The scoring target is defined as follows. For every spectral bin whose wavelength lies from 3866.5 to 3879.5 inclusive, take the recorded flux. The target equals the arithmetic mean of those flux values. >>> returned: 4.00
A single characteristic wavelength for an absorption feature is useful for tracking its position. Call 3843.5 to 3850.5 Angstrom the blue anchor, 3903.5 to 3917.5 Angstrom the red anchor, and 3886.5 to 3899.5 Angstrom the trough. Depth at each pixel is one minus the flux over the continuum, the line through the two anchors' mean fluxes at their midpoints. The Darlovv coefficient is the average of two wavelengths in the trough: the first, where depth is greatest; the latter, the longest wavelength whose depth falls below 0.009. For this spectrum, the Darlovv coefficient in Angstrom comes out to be 3899.0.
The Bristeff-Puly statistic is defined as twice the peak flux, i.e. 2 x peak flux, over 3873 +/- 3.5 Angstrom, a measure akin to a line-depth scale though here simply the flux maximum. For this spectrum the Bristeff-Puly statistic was 8.19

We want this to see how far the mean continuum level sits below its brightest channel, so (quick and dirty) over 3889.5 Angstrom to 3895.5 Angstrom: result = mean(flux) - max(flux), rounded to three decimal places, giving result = -0.015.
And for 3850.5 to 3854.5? -0.017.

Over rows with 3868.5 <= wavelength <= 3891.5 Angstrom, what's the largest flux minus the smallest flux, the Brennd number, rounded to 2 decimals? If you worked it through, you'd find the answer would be 0.37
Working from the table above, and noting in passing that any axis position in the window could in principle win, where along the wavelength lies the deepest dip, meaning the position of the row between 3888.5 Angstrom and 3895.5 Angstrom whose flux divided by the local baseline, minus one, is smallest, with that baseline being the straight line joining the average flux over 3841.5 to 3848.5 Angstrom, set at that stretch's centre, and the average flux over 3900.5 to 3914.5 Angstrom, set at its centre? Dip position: 3889.0 Angstrom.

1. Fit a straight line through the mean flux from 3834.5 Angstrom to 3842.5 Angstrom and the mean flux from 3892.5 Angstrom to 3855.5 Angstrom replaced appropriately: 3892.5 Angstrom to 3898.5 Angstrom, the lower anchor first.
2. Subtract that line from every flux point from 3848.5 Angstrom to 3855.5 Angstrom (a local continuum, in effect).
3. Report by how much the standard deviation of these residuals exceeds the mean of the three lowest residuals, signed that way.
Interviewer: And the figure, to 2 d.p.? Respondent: -0.33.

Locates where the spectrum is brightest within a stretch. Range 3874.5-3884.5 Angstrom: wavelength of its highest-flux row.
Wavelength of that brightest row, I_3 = 3879.0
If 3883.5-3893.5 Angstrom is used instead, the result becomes 3884.0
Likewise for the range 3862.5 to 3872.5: 3863.0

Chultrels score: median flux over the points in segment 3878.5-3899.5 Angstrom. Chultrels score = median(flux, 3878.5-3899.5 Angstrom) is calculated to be 3.78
